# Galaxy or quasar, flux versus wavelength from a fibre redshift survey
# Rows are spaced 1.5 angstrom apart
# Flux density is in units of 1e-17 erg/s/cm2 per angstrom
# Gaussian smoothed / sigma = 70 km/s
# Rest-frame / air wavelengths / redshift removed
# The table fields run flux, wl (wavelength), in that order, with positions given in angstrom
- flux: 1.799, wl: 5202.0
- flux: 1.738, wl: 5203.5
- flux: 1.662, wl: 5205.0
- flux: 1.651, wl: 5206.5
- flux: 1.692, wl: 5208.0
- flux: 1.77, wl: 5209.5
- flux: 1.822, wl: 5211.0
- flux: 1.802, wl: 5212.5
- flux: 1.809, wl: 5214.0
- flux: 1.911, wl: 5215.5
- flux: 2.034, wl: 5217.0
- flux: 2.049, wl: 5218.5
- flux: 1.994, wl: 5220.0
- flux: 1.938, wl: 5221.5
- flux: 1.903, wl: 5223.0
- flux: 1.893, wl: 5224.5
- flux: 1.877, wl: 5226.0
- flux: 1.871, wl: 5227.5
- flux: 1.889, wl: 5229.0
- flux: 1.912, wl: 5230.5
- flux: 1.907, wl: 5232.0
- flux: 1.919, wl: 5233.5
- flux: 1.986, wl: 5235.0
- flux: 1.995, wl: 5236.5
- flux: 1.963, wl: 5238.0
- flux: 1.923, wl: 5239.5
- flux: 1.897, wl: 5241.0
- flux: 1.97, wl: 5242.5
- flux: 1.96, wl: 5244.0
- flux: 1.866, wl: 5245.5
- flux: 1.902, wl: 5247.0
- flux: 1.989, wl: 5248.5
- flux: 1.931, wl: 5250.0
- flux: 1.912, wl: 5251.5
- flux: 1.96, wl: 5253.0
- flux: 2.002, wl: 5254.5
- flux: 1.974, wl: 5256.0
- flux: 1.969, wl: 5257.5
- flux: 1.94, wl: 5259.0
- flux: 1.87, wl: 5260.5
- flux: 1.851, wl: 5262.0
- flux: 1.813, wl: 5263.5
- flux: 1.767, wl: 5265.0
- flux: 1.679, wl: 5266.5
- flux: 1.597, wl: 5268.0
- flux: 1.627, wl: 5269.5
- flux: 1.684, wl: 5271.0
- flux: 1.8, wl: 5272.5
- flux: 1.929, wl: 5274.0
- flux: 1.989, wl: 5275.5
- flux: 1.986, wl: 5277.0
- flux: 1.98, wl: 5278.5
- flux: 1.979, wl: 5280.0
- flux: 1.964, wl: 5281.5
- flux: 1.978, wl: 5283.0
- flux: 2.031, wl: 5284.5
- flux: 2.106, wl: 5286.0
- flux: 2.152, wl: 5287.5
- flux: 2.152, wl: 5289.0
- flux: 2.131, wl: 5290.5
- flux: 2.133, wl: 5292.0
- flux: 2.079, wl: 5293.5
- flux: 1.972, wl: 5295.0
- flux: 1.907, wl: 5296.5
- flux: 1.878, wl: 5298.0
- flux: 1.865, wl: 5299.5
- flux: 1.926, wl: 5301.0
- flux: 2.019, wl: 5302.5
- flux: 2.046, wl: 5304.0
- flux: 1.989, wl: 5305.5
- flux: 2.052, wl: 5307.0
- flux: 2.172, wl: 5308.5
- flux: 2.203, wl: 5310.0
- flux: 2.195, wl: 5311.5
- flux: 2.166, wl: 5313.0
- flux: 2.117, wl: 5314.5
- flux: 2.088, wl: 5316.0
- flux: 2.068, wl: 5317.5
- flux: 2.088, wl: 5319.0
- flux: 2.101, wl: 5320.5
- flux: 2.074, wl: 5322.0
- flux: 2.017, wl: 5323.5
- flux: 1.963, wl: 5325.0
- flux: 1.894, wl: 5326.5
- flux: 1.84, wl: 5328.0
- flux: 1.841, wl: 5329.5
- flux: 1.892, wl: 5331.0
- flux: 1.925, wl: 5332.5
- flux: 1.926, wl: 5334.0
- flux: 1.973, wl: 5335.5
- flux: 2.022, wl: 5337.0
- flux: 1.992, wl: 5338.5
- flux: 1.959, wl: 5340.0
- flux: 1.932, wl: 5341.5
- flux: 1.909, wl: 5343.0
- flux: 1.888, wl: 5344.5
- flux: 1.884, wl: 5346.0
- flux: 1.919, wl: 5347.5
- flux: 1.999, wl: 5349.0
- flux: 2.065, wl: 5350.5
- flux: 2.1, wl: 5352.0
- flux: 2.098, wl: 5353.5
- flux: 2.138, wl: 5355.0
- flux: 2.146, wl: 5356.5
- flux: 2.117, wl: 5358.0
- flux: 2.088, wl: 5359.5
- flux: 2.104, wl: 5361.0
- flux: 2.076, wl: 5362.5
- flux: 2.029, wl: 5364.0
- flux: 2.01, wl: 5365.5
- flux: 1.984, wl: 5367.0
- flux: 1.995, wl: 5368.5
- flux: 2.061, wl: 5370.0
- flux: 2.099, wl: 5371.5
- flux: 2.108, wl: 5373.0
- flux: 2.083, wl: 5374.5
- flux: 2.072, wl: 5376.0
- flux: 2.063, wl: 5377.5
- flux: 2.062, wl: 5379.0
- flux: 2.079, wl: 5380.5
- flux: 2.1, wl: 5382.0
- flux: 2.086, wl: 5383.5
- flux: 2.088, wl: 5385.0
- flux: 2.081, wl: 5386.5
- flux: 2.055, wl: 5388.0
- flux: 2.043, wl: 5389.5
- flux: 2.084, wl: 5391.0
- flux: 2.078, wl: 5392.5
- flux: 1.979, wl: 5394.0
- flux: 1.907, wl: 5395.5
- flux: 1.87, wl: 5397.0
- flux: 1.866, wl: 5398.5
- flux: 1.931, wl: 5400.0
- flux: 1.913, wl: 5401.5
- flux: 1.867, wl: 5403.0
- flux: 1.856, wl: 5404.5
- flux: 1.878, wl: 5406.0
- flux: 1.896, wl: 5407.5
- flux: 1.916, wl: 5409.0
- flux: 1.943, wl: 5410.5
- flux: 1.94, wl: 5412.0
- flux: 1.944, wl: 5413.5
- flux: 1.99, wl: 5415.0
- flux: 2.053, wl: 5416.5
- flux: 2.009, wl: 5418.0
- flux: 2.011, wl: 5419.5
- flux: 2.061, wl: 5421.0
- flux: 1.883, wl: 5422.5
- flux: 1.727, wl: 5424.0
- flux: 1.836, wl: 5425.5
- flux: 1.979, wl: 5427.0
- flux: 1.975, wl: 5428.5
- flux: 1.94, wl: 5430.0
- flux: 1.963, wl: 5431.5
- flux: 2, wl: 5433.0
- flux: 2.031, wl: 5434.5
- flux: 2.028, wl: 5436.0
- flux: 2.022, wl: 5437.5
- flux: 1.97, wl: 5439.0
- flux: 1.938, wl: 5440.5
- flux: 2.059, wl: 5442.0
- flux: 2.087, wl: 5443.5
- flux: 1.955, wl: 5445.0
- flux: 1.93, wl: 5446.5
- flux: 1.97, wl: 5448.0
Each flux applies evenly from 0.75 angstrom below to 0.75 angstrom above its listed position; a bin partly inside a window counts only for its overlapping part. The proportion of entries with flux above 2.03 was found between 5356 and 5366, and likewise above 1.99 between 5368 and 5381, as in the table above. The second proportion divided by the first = 1.4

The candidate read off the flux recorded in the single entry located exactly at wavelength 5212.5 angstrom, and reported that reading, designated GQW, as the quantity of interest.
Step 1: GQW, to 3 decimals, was 1.802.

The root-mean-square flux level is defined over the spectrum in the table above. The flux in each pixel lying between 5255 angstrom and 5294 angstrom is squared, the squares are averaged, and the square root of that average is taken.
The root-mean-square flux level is 1.94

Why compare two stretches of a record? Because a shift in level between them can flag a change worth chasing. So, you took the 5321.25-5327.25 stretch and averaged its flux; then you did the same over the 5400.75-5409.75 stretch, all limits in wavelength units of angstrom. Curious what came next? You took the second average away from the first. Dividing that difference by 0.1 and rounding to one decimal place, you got 1.0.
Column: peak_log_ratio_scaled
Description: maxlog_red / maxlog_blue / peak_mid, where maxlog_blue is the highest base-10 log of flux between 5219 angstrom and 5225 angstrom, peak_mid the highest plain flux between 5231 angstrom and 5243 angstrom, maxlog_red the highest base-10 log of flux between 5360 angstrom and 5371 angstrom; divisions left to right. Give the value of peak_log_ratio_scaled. 0.540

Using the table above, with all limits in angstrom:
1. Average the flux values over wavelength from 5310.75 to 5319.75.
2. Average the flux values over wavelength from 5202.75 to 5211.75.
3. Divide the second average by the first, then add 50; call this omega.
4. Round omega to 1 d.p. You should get 50.8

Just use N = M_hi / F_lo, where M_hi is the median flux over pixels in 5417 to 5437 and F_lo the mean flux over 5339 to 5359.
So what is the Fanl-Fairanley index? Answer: 0.98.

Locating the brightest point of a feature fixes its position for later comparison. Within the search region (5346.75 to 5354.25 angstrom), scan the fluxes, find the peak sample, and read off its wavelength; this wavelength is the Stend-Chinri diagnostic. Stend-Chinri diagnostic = 5352.0 angstrom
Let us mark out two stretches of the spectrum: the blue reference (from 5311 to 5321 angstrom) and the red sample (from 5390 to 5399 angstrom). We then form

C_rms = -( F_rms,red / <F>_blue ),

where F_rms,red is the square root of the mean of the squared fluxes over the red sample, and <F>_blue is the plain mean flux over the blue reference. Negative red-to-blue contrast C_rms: -0.93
